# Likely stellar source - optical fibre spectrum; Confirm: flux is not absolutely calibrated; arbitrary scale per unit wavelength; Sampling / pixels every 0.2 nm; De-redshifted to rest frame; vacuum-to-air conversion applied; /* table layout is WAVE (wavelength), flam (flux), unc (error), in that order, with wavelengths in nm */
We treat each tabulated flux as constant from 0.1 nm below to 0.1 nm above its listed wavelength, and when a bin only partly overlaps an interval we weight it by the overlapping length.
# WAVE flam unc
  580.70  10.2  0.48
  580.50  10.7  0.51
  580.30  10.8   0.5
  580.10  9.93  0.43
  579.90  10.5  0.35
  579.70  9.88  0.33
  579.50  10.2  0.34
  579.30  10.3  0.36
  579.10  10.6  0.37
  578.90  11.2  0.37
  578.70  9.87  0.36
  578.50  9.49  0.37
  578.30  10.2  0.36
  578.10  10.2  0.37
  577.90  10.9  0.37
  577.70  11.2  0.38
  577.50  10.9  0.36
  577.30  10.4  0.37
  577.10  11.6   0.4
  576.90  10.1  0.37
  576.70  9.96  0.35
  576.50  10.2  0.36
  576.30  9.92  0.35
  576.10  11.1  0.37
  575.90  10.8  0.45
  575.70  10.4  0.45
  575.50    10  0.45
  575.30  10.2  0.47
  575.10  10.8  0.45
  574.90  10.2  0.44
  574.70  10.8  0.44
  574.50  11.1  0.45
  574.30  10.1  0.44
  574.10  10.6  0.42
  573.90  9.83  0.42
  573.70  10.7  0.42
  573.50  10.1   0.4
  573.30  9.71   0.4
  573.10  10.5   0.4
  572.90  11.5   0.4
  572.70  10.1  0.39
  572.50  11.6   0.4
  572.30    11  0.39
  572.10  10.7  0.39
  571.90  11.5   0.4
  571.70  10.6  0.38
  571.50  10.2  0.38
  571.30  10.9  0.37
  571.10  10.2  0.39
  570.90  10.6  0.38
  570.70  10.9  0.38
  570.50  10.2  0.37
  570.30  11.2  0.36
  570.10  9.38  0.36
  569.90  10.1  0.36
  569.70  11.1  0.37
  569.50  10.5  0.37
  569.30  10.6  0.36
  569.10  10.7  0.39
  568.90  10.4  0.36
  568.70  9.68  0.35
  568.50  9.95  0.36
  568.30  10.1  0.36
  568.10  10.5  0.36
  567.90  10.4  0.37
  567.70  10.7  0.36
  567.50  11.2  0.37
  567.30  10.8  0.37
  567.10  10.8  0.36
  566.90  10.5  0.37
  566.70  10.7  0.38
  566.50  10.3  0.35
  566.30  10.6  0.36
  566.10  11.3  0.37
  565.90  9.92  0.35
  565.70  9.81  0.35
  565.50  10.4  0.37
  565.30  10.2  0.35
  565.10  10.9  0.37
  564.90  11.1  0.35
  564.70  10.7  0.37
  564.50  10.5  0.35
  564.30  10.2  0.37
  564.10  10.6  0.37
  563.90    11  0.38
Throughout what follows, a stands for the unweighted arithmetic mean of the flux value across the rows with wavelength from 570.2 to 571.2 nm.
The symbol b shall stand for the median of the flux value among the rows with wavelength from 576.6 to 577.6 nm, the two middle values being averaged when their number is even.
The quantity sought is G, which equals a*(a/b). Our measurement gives 10.8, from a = 10.6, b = 10.4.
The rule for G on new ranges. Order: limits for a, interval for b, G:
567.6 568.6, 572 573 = 9.7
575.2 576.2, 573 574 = 10.9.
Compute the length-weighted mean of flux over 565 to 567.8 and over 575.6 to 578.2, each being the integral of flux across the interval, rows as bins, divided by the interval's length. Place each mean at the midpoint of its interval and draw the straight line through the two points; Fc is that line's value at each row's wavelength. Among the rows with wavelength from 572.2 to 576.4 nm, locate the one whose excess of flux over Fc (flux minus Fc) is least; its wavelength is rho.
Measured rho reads 573.30 nm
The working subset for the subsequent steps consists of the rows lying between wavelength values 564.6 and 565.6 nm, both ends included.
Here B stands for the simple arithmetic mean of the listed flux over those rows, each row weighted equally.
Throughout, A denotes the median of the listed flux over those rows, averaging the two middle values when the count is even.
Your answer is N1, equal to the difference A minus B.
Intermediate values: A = 10.70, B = 10.7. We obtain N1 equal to 0.04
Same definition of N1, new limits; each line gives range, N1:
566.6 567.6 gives 0.00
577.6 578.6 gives -0.20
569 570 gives 0.00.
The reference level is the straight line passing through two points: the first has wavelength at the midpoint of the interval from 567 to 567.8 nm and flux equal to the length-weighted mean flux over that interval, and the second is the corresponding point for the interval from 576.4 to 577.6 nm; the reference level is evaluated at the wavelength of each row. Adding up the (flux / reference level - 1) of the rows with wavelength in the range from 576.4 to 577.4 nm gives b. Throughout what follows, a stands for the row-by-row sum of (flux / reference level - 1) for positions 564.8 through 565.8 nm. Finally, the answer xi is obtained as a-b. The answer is -0.2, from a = -0.21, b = -0.04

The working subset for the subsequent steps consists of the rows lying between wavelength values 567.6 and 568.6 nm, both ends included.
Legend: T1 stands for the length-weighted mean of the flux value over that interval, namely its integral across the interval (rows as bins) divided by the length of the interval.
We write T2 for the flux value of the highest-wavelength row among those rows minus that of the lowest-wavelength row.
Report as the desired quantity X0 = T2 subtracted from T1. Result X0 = 11.1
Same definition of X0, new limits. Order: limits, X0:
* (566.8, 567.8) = 10.6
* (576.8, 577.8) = 9.7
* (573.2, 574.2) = 9.3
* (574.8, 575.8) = 10.1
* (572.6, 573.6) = 10.4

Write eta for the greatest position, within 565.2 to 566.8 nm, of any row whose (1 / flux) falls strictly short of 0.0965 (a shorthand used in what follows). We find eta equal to 566.70 nm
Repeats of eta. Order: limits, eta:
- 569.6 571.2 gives 570.90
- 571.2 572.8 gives 572.50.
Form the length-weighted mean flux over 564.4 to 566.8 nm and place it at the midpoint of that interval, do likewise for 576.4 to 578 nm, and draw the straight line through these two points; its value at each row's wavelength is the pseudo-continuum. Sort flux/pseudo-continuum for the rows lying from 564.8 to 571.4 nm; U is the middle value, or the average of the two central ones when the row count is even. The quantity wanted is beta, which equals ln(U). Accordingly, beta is 0.00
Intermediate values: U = 0.995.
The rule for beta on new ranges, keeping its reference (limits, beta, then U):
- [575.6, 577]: -0.04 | 0.958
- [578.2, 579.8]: -0.05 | 0.955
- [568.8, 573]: 0.00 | 1.002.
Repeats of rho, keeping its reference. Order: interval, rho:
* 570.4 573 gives 572.70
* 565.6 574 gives 570.10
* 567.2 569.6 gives 568.70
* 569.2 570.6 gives 570.10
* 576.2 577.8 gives 576.30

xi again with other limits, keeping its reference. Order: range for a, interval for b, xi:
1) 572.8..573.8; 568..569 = 0.3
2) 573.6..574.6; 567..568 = 0.0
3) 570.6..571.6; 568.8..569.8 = 0.0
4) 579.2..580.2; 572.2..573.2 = -0.2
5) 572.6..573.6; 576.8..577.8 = -0.3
